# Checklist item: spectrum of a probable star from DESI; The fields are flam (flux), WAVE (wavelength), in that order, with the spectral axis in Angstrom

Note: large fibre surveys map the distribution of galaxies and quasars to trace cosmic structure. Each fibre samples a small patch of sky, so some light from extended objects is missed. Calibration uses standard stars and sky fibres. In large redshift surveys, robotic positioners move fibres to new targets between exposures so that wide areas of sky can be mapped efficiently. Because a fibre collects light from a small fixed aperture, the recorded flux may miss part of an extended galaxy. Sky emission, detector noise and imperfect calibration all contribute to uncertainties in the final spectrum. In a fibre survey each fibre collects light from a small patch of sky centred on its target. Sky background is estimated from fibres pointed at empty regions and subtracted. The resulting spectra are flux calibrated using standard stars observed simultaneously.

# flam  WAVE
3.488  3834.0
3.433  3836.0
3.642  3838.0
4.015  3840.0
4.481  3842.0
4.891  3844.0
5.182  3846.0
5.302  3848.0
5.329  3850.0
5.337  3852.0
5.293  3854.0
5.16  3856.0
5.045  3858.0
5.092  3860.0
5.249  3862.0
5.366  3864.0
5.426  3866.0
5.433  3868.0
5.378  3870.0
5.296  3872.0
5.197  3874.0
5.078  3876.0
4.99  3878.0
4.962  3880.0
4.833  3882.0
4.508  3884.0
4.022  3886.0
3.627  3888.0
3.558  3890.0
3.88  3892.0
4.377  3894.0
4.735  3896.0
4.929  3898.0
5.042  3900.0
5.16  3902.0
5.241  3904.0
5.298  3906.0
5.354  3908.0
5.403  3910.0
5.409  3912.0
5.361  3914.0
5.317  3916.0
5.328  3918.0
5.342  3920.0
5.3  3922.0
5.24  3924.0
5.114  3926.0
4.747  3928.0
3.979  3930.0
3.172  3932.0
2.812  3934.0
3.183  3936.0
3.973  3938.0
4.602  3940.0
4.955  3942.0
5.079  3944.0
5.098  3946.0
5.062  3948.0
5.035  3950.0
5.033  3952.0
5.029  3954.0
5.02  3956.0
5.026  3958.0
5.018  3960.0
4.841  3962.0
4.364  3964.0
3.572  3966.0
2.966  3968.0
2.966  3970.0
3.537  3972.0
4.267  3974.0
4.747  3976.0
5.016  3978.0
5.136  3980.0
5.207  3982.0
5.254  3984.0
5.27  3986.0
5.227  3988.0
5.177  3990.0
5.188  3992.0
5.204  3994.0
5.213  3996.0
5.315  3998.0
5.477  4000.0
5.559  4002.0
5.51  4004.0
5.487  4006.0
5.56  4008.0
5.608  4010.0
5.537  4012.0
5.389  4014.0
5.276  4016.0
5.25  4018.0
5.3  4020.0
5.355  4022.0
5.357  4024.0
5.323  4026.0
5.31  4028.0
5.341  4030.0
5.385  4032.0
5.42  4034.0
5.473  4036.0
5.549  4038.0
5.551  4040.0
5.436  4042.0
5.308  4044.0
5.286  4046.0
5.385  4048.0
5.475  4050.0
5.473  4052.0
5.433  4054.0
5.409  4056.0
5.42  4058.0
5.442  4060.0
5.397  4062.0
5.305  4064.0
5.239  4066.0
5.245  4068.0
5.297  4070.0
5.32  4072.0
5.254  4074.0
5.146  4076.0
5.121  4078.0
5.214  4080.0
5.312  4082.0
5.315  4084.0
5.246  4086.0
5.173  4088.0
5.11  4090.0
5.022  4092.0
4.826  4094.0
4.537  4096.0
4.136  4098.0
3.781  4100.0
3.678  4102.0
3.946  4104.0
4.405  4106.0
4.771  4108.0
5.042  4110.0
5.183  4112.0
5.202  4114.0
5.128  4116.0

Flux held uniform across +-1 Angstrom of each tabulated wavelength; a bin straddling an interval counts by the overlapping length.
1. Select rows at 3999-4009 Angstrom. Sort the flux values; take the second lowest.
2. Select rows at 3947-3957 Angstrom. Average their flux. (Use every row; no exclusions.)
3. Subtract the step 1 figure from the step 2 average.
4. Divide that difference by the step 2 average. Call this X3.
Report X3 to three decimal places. -0.090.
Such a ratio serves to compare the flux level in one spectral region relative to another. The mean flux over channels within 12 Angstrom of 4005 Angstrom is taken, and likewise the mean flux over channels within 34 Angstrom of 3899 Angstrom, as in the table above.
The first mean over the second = 1.11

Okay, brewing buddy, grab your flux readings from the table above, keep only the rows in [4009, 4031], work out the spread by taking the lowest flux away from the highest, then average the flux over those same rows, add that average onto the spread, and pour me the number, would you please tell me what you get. 5.7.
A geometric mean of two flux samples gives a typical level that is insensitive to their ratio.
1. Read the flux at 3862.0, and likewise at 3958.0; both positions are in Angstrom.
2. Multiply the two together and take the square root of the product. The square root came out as 5.14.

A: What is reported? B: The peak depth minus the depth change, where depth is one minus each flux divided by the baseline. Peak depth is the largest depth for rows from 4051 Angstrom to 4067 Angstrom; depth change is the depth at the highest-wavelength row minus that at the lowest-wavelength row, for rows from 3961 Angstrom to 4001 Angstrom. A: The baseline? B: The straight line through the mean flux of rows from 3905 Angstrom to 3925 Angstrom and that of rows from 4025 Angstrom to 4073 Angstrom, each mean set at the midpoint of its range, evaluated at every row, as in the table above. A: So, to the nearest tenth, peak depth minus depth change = 0.1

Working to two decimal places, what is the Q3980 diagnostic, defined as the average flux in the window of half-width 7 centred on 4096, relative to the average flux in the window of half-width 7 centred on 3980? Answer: 0.89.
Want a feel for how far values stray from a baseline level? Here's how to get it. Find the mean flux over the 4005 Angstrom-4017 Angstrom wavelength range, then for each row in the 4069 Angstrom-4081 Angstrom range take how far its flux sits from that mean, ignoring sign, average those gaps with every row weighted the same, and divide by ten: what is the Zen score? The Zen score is 0.025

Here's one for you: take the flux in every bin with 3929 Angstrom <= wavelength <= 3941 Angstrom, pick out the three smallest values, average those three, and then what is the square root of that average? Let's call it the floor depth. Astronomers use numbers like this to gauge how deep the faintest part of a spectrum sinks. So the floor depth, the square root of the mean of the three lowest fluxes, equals 1.75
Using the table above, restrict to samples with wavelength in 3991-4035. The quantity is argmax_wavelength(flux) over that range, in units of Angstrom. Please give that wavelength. 4010.0 Angstrom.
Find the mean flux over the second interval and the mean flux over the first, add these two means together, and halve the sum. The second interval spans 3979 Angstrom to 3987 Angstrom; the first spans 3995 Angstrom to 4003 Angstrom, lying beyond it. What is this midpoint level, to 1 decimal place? 5.3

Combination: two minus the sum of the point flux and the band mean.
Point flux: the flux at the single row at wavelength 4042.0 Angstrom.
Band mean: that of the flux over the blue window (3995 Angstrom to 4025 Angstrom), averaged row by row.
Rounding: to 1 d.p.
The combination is -8.8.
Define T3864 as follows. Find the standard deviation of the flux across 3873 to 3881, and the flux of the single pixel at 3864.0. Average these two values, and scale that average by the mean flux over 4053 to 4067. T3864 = 14.7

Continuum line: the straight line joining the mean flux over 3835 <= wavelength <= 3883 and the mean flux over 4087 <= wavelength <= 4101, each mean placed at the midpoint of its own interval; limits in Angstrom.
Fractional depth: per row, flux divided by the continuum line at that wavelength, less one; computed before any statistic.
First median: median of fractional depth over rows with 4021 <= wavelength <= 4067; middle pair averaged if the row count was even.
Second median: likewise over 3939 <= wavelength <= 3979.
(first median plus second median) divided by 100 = 0.0017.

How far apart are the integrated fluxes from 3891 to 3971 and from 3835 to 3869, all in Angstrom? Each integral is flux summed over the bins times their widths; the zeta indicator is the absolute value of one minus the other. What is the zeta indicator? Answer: 207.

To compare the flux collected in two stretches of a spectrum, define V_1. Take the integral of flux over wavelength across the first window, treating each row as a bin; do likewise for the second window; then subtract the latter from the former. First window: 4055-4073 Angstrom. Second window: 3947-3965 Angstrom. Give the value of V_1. 7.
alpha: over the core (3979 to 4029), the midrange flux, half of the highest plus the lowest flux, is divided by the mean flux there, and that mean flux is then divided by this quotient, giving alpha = 5.31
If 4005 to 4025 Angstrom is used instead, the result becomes 5.39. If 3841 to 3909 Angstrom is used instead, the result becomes 5.43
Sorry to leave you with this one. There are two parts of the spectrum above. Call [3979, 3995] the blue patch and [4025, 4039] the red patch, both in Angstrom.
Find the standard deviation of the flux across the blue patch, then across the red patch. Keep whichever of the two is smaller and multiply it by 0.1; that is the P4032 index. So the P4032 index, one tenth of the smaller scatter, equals 0.004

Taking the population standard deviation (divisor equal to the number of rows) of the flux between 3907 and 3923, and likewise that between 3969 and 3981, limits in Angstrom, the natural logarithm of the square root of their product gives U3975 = -1.8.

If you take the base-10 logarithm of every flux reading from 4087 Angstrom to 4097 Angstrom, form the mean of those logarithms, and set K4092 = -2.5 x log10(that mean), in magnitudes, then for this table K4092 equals 0.40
